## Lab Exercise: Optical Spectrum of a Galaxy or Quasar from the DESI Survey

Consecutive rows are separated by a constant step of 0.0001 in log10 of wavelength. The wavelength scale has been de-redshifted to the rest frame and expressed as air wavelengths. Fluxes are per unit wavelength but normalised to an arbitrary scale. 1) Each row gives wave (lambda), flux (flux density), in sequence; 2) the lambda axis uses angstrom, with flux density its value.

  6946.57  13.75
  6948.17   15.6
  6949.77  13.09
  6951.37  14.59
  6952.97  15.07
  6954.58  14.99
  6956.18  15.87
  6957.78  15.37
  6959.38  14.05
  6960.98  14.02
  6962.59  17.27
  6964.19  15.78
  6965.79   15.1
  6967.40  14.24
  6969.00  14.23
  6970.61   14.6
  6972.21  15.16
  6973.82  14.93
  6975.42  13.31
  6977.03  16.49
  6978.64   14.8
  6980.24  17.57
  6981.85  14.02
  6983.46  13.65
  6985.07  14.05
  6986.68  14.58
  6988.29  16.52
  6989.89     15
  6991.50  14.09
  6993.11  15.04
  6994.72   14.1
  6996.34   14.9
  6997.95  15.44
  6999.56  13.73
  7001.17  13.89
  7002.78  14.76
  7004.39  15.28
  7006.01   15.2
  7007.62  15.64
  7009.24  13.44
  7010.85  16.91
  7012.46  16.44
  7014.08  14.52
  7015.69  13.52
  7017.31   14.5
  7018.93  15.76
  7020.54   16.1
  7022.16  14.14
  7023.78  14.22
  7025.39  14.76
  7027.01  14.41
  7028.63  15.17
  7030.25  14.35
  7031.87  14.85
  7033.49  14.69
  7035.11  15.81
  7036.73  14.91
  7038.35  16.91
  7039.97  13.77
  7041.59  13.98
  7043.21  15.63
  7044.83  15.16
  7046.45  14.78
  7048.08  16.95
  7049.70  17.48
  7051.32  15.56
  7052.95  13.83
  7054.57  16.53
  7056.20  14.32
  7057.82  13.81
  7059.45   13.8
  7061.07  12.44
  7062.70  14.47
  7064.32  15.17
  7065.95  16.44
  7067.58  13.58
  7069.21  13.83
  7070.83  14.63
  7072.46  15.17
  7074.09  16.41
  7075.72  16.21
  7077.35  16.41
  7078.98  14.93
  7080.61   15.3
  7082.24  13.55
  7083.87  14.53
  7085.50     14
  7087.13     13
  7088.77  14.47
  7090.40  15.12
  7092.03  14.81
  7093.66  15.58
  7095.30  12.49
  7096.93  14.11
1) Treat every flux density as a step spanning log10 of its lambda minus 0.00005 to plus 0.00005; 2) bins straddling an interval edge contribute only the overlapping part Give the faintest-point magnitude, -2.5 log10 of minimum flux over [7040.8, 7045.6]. -2.86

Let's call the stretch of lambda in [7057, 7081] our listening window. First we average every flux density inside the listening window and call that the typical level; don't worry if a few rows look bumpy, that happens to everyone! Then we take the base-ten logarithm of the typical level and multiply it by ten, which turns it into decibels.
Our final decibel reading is 11.7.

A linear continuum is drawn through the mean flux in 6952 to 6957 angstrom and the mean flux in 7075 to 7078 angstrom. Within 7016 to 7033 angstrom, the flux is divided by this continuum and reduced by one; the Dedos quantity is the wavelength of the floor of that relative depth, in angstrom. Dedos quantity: 7022.16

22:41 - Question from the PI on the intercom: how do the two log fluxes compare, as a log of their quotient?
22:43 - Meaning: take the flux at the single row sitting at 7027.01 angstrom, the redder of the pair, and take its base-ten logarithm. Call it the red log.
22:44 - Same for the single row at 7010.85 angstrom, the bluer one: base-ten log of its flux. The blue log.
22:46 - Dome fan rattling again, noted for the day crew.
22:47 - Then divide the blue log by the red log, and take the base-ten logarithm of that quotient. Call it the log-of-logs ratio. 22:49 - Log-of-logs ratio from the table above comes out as 0.025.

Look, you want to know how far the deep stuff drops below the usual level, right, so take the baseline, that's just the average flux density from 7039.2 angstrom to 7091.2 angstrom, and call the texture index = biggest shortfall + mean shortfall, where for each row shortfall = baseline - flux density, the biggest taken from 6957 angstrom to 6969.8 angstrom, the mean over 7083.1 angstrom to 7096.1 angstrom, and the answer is 1.43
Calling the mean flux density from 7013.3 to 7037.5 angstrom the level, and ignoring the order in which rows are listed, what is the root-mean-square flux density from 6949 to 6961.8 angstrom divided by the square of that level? 0.0671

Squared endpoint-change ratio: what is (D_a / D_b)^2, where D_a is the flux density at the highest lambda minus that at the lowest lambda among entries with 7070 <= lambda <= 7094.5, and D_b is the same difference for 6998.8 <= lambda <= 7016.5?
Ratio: 20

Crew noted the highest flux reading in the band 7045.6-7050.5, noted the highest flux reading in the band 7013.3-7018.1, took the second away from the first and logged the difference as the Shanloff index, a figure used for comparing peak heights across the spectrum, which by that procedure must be 3.0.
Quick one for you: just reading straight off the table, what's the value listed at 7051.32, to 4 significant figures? 15.56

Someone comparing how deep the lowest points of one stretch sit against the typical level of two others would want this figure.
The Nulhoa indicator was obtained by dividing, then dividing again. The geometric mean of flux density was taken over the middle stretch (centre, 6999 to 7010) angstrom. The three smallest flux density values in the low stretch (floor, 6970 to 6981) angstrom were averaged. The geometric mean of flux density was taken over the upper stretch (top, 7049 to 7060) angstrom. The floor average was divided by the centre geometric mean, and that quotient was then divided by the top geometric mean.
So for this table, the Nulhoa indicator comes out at 0.065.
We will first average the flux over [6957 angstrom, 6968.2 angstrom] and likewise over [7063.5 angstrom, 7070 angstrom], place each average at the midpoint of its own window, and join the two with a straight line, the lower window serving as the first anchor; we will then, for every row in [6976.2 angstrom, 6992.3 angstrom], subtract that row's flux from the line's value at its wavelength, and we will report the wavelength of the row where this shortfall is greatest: 6983.46 angstrom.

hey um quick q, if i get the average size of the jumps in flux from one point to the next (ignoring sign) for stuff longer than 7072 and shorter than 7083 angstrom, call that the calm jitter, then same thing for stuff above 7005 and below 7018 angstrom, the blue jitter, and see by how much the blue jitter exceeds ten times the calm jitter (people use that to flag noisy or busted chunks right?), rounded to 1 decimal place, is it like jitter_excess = -7.2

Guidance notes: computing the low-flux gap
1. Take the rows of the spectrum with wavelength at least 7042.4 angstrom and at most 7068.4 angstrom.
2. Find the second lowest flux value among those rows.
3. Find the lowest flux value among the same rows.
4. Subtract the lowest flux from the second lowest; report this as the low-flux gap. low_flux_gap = 1.1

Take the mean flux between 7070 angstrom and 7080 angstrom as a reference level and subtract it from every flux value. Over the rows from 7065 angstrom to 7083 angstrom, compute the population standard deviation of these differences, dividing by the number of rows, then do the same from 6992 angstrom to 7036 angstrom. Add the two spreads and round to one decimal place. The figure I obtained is 1.9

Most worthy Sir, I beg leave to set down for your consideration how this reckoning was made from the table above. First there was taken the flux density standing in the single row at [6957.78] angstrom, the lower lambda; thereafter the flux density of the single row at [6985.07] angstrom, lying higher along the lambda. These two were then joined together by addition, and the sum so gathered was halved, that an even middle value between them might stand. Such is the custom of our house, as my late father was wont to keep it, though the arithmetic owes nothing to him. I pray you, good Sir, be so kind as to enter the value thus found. 14.7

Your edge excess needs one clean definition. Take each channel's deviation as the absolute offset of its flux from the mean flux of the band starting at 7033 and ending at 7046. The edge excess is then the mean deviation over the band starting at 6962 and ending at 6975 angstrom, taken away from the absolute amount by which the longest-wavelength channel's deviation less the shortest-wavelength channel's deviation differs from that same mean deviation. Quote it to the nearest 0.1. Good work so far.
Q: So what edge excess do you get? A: 2.0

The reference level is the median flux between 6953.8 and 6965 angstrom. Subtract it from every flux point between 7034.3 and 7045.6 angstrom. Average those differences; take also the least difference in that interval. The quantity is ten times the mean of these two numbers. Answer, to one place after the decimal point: -9.0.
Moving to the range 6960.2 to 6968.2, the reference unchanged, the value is -7.2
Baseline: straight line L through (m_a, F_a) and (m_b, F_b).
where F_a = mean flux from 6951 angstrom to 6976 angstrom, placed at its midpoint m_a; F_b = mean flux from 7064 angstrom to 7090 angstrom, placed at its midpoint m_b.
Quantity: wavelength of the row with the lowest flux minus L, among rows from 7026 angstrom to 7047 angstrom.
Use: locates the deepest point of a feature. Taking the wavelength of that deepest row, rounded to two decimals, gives 7039.97 angstrom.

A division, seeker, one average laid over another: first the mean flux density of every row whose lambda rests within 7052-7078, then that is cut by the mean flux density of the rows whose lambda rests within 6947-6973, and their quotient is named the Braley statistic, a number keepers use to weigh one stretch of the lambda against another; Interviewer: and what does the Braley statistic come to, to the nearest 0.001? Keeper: 0.992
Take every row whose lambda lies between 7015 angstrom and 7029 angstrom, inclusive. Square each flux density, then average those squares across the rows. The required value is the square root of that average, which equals 14.8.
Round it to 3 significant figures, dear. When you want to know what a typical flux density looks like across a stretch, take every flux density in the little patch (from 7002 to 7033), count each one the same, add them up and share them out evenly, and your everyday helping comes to 14.9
